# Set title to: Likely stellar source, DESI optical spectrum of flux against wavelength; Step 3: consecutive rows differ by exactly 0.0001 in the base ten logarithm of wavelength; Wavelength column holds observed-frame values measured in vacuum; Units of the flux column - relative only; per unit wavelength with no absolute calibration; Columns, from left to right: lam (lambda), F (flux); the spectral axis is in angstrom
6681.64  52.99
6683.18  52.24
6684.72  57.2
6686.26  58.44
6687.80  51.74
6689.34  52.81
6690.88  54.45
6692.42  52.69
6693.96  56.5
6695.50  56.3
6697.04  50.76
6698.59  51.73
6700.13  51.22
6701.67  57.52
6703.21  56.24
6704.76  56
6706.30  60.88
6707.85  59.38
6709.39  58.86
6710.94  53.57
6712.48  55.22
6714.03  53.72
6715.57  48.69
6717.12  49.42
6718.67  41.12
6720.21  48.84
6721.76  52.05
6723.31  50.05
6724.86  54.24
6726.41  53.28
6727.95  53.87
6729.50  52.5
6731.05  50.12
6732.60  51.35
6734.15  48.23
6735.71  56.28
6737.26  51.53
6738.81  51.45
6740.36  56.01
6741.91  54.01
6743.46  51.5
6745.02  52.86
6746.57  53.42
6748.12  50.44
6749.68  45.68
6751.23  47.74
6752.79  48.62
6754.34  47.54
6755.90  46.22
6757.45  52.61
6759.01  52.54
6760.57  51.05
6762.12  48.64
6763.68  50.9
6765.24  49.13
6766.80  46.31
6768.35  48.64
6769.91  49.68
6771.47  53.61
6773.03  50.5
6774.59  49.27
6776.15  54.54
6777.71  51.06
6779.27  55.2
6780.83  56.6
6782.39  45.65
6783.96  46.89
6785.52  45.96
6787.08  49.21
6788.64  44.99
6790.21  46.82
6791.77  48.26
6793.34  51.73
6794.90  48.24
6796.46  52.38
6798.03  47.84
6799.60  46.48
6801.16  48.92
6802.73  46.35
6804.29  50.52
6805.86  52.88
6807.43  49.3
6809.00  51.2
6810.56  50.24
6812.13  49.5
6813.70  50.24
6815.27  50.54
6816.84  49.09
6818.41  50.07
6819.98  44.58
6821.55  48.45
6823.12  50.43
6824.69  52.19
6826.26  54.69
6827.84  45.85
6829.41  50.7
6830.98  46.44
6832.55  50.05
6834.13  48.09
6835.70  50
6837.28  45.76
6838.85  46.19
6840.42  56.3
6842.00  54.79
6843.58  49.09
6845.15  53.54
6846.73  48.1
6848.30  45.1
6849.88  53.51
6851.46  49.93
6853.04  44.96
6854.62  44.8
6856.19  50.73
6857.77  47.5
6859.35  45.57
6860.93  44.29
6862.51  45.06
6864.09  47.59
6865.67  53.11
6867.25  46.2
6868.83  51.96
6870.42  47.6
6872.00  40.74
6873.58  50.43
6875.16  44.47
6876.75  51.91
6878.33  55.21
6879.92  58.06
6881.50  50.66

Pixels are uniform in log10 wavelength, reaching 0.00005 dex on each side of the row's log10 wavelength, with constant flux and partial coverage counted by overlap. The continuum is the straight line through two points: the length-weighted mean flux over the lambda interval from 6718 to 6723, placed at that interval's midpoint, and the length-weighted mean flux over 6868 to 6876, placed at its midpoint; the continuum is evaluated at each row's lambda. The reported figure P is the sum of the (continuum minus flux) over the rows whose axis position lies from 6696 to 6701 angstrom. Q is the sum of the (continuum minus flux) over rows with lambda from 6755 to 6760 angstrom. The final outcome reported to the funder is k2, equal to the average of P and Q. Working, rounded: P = -10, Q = -9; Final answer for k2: -9.4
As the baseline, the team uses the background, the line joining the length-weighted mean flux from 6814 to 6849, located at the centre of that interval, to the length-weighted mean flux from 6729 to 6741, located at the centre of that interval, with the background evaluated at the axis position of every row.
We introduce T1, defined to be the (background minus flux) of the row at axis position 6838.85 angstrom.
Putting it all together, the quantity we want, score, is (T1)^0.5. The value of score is 1.79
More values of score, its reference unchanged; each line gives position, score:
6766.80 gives 2.23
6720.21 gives 1.91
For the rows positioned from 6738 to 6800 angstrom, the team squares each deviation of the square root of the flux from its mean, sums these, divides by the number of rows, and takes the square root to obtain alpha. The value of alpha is 0.216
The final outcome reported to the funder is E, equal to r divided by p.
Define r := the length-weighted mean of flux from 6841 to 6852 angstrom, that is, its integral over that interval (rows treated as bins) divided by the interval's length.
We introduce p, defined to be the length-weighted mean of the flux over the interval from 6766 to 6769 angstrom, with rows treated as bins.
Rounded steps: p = 48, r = 50.7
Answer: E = 1.07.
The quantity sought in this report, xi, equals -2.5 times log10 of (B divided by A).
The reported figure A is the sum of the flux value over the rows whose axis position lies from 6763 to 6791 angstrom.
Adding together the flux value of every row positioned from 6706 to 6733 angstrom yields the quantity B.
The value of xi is -0.06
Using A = 895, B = 947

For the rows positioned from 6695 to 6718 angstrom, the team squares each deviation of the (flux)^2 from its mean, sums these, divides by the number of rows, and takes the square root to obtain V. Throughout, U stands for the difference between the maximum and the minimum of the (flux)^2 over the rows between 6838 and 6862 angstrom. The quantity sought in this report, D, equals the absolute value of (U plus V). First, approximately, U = 1208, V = 394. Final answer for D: 1602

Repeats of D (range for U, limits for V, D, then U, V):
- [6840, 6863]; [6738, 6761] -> 1503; 1208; 295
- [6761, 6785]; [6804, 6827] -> 1334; 1120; 214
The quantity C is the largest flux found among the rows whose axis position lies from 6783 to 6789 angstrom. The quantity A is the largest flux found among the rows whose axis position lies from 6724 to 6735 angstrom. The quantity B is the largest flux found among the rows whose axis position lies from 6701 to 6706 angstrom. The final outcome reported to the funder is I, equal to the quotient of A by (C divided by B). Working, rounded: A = 54.24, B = 57.52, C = 49.21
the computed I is 63.4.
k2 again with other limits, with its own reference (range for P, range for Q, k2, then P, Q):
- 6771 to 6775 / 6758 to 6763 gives -10.2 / -11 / -10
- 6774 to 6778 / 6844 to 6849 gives -8.9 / -12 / -5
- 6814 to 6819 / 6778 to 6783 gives -11.5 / -8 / -15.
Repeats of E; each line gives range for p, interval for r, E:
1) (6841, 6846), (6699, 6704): 1.04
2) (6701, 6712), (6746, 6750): 0.87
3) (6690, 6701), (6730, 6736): 0.96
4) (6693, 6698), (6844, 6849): 0.90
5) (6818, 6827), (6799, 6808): 0.98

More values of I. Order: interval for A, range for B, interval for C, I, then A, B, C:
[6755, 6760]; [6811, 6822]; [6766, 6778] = 48.8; 52.61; 50.54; 54.54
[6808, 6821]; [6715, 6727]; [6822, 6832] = 50.8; 51.2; 54.24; 54.69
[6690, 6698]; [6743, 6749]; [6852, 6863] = 59.5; 56.5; 53.42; 50.73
